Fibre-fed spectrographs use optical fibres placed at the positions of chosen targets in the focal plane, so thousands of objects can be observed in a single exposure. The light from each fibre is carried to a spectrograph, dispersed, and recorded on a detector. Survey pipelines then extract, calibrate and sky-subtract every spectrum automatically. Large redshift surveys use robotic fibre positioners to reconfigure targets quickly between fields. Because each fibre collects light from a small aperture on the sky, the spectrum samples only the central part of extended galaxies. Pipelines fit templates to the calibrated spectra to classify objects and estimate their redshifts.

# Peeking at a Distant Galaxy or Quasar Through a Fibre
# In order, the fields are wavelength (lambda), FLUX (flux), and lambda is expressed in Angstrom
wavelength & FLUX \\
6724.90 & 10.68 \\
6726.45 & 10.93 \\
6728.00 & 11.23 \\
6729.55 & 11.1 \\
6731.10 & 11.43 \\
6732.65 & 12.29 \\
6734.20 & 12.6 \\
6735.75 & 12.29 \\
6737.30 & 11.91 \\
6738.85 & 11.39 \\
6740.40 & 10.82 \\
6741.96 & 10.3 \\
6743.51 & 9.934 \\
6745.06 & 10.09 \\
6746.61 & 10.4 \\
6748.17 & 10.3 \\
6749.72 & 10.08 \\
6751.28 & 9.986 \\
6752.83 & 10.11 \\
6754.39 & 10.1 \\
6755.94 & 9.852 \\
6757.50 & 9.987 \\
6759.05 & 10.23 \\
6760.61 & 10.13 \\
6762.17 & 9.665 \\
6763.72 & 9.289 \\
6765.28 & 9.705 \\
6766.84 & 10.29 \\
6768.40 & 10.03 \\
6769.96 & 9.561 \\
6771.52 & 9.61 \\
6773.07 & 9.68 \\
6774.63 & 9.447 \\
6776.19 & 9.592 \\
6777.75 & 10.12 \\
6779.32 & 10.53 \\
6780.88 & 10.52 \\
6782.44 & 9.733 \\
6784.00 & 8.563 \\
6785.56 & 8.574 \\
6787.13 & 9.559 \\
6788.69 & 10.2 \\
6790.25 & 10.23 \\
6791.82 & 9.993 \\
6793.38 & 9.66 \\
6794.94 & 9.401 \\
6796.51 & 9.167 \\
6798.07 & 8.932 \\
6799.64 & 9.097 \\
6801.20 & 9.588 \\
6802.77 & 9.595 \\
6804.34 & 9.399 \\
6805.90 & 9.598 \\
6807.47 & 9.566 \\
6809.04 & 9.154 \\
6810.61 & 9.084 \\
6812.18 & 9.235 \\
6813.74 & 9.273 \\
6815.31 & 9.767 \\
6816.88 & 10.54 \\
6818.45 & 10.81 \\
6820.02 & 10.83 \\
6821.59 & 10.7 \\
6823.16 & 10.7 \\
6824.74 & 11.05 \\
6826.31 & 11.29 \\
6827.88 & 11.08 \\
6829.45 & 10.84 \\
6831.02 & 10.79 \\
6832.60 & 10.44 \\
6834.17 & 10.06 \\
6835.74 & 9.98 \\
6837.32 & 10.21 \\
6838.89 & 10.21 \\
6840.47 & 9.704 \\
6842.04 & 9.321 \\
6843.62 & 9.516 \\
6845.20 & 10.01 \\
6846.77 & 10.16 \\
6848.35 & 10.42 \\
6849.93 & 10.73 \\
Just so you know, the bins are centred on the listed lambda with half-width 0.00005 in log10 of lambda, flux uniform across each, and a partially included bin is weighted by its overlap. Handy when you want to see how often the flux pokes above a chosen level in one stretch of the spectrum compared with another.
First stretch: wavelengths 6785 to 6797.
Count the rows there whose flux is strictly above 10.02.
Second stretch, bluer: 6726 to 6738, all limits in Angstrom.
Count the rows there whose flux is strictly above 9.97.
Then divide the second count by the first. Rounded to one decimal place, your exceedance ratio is 4.0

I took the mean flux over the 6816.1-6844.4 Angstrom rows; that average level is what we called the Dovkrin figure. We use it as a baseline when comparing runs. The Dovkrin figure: 10.4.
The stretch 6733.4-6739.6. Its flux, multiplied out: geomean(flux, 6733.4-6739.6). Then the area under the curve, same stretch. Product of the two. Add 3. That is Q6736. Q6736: 903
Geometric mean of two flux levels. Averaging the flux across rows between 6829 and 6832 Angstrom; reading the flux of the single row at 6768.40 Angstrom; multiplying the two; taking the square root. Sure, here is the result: 10.4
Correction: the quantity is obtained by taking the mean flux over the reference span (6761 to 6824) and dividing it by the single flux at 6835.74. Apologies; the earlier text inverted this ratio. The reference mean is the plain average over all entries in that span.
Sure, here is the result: 0.97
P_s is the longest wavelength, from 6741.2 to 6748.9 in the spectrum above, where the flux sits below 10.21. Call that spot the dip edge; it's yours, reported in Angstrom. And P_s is 6745.06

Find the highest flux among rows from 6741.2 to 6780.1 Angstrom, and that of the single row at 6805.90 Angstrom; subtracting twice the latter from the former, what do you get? -8.7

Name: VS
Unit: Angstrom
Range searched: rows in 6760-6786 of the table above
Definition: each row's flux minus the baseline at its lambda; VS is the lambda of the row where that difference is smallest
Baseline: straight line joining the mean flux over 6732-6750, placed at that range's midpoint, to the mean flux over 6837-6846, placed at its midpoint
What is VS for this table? 6784.00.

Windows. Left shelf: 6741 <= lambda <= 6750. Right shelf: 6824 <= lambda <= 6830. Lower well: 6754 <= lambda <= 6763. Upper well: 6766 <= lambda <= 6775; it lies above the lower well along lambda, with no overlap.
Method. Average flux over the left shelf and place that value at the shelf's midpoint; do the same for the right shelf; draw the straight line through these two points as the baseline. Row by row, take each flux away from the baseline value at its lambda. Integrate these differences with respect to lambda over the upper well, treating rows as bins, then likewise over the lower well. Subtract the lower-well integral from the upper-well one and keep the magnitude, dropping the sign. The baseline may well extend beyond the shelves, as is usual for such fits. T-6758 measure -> 3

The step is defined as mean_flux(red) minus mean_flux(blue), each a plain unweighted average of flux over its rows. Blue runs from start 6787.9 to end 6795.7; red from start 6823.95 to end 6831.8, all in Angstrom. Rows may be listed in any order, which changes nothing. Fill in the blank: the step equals 1.1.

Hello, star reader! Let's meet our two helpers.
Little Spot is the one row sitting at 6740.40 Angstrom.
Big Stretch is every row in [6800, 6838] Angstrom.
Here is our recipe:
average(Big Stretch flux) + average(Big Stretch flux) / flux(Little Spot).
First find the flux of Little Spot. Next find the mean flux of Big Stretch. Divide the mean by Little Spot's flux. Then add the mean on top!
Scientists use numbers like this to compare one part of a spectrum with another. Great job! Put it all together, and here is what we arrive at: 11.1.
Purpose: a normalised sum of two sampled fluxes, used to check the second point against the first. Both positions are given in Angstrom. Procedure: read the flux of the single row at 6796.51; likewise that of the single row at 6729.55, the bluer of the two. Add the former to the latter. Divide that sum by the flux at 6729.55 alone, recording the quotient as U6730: 1.83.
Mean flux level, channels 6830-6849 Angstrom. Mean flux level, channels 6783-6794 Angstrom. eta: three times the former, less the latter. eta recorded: 20.7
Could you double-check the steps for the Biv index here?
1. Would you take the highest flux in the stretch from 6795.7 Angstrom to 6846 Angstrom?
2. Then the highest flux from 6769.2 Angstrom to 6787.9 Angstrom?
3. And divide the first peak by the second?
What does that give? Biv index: 1.072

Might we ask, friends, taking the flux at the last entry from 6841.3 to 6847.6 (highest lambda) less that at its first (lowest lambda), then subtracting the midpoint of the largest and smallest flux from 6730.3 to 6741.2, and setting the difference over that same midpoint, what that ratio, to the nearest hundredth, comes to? -0.93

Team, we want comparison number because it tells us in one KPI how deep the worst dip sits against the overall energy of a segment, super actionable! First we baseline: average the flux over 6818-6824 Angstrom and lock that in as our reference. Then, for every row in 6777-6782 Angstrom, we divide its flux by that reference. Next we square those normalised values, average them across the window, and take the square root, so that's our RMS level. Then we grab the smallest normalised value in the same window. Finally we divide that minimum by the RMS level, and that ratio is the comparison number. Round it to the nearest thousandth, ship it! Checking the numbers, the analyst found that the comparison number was 0.974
